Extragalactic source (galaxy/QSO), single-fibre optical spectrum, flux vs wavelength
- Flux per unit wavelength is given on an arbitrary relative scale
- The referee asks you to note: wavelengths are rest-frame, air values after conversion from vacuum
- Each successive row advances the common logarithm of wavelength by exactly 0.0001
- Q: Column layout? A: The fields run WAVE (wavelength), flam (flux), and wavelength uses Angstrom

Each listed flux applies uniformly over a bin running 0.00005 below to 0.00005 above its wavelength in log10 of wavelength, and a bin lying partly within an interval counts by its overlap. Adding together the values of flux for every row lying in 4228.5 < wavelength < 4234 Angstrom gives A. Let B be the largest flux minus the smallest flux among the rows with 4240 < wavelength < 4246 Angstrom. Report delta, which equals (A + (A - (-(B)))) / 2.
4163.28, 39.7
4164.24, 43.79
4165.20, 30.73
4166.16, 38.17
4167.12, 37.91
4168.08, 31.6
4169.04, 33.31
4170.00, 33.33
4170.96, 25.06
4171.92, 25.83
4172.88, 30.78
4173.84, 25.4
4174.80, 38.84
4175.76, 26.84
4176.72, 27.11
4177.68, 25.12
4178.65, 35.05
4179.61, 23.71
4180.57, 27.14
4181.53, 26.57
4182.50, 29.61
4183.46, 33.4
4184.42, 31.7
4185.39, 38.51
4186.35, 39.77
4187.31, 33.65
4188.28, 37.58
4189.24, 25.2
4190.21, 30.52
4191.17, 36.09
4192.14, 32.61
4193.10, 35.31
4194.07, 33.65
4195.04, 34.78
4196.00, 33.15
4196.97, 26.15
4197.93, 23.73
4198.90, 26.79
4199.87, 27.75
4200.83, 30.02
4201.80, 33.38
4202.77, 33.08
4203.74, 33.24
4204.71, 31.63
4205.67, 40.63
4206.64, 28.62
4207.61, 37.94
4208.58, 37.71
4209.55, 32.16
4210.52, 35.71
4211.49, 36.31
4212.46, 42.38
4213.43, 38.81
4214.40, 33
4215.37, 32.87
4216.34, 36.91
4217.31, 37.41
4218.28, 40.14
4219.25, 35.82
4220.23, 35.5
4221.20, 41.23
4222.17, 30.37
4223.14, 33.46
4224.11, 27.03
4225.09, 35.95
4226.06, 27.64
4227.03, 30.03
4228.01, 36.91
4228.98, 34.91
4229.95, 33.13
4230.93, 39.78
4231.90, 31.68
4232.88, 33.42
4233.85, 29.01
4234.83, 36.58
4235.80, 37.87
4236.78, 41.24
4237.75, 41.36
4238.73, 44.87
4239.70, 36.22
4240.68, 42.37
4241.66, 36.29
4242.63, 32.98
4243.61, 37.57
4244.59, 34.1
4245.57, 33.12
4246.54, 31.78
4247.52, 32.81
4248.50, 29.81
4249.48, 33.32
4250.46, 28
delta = 207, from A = 202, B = 9.4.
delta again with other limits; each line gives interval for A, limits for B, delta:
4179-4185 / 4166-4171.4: 179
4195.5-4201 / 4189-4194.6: 173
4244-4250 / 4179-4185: 200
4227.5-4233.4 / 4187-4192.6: 216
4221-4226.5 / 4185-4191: 203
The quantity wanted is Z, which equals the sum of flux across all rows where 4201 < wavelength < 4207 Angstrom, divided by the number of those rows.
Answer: 33.4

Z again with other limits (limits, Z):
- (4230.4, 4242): 37.6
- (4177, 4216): 32.6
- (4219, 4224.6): 33.9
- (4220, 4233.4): 33.6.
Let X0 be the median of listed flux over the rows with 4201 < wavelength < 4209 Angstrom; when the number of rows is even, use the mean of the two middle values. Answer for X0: 33.3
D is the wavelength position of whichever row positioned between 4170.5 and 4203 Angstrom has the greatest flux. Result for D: 4186.35 Angstrom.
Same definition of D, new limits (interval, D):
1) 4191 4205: 4191.17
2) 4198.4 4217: 4212.46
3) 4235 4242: 4238.73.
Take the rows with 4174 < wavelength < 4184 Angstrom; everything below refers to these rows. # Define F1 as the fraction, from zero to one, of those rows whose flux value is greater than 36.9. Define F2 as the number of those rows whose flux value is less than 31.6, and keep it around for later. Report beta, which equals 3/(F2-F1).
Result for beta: 0.4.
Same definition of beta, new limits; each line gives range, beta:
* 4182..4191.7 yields 1.1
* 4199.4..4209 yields 1.1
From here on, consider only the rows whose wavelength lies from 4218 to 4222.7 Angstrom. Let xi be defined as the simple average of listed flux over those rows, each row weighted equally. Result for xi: 37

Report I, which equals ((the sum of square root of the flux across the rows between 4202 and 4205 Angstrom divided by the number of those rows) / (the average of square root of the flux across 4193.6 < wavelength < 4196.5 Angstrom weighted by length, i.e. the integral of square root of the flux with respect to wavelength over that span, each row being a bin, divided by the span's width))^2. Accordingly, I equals 0.97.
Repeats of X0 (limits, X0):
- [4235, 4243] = 39.6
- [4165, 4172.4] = 32.5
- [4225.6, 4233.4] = 33.3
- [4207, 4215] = 37.0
